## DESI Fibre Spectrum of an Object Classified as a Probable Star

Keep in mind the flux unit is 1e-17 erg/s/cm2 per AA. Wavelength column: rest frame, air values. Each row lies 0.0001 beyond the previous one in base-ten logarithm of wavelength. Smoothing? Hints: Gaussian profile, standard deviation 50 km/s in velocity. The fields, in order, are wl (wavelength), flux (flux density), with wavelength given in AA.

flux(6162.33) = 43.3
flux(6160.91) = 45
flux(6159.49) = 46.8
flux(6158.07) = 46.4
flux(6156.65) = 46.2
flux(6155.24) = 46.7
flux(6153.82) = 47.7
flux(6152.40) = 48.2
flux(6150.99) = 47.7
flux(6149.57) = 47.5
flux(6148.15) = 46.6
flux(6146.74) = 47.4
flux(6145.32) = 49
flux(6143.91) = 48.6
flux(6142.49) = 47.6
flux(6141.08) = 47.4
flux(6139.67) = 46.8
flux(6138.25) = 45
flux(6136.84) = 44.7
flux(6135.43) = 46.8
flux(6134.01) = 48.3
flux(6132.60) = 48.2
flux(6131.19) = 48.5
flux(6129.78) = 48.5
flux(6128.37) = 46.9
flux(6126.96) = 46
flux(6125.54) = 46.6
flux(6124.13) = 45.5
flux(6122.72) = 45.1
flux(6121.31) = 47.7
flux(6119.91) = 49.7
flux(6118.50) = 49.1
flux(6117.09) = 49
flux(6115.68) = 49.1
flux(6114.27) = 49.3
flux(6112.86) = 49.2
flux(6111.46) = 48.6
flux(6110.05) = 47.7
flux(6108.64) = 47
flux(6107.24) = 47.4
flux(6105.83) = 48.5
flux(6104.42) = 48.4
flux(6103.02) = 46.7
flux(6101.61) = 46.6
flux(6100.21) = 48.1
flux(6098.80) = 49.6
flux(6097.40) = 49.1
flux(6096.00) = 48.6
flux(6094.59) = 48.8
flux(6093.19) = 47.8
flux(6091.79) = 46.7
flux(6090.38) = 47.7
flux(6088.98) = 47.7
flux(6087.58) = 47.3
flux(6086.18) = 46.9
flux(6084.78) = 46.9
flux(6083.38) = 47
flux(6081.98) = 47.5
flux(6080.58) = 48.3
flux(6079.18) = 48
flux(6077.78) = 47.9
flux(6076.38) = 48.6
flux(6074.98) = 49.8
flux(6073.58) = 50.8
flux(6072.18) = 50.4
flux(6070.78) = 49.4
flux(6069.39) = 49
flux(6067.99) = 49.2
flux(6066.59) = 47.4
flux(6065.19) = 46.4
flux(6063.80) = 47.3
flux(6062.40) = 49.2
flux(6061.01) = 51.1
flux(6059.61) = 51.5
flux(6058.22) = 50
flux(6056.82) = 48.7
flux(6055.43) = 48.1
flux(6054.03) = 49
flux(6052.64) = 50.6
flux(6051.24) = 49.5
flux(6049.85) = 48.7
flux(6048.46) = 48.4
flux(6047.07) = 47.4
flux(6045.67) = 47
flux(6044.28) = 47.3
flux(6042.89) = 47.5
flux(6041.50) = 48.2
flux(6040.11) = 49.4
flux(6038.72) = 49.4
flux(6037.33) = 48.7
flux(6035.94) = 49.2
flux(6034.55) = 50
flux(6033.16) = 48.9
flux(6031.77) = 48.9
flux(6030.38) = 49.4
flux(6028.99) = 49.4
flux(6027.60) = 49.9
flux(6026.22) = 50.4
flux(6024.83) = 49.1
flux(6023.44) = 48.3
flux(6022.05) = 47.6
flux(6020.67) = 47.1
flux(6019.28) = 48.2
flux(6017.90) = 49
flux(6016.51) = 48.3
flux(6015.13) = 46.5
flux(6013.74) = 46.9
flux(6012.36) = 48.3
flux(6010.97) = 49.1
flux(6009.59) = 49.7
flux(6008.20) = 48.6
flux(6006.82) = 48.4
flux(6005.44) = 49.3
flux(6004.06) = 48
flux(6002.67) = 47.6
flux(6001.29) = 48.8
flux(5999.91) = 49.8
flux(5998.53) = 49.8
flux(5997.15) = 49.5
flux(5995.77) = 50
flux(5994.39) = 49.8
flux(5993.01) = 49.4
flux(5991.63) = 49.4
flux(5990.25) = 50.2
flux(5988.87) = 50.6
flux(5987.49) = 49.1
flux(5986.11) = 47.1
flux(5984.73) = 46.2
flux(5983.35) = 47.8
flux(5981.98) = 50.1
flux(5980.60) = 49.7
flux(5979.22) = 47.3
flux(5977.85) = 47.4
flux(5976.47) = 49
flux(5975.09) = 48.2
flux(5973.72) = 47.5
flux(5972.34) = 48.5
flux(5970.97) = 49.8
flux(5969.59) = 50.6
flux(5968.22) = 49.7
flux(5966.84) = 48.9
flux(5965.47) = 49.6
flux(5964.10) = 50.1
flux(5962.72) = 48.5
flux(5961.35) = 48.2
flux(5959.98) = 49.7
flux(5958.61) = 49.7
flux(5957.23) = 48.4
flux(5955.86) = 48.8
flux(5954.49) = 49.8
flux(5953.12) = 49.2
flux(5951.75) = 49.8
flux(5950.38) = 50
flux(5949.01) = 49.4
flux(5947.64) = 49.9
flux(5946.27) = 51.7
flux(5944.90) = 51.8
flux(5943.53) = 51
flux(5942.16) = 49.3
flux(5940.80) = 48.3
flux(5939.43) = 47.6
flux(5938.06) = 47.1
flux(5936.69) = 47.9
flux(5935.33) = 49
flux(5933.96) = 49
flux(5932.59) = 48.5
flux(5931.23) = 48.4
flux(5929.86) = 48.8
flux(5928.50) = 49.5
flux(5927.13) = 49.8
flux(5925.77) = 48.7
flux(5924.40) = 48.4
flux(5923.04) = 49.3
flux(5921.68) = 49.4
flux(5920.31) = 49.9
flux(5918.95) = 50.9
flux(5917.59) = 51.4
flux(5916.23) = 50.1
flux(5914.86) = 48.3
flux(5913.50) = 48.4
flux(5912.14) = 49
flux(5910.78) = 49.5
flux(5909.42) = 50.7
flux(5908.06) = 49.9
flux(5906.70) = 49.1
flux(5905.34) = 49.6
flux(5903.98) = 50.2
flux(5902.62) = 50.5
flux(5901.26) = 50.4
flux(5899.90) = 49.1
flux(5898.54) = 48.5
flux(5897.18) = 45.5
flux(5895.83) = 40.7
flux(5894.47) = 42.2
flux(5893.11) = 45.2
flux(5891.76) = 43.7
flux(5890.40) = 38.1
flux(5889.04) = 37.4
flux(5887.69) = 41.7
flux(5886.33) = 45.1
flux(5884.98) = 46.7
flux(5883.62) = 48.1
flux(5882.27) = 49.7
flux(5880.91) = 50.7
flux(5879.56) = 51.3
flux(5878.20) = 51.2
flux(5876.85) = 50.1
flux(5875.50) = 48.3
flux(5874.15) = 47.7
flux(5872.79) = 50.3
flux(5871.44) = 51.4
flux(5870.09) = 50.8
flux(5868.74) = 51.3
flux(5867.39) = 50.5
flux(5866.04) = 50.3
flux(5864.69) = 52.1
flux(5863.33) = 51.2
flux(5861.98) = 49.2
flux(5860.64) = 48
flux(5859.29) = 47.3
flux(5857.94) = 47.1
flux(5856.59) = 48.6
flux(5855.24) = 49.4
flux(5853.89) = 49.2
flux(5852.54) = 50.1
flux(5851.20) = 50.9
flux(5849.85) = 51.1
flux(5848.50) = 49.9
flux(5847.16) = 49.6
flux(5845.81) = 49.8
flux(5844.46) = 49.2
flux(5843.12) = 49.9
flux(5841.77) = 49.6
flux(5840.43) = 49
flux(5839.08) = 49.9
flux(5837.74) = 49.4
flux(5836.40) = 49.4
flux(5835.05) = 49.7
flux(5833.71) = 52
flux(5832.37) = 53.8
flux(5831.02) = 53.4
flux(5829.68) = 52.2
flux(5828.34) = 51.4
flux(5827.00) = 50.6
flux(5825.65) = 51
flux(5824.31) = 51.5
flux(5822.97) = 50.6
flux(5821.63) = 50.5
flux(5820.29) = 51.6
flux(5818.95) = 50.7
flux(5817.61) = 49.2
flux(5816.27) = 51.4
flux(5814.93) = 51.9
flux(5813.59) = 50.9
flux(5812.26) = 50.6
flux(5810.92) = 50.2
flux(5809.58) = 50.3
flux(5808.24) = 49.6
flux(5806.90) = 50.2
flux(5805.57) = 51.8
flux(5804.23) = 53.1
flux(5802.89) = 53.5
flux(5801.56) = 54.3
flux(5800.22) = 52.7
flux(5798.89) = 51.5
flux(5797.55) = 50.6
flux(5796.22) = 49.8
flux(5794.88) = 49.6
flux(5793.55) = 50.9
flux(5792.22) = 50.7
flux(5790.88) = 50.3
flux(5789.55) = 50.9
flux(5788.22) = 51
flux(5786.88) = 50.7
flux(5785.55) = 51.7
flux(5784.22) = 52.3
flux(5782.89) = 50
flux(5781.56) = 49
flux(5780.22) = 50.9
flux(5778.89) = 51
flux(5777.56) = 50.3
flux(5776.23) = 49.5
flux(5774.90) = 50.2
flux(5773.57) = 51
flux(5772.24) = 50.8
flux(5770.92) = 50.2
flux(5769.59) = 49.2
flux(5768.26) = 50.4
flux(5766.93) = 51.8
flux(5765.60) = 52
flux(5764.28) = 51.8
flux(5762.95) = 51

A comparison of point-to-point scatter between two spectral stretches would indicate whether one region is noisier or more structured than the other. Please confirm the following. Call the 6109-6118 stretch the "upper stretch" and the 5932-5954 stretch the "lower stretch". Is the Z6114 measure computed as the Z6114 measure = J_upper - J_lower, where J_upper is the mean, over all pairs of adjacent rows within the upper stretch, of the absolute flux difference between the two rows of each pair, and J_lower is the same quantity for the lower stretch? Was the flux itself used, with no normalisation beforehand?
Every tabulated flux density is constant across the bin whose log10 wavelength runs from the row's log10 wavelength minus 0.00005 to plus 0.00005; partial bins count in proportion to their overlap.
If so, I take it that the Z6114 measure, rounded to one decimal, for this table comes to -0.3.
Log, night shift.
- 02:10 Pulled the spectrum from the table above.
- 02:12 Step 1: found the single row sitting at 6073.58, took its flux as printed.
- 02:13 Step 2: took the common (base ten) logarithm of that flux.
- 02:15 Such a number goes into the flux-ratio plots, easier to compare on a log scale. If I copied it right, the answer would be 1.71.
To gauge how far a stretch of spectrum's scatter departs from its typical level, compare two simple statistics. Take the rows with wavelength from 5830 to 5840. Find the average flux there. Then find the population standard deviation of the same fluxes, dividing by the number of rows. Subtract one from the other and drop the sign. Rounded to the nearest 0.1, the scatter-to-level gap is 49.3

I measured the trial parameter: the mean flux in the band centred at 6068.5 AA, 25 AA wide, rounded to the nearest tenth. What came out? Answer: 49.1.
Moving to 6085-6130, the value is 47.8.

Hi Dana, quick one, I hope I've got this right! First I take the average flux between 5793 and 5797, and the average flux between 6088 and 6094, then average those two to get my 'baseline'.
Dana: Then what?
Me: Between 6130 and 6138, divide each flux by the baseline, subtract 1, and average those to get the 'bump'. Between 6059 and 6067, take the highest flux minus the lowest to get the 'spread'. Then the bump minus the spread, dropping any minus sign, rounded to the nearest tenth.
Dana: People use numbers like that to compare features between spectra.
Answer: 5.1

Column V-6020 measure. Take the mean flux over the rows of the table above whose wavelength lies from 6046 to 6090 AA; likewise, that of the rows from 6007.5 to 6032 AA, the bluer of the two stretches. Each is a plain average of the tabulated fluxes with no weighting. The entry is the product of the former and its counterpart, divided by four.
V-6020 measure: 591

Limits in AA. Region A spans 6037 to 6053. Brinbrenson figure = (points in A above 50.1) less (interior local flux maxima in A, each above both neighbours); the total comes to 1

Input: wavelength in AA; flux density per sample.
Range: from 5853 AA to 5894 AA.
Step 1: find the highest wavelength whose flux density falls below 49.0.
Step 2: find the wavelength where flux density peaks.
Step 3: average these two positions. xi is 5878.9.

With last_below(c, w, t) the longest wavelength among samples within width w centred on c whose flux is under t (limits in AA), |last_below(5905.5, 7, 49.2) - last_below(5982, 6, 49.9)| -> 78.0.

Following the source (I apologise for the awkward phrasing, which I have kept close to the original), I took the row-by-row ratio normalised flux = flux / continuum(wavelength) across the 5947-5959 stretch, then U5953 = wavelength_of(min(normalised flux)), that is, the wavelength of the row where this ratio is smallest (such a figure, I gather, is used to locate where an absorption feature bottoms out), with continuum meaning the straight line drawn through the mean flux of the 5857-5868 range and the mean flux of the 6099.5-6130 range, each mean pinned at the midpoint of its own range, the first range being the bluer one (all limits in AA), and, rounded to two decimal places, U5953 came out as 5957.23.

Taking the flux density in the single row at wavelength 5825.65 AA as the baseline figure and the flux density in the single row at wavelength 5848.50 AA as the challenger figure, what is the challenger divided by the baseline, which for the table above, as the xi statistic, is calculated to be 0.98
